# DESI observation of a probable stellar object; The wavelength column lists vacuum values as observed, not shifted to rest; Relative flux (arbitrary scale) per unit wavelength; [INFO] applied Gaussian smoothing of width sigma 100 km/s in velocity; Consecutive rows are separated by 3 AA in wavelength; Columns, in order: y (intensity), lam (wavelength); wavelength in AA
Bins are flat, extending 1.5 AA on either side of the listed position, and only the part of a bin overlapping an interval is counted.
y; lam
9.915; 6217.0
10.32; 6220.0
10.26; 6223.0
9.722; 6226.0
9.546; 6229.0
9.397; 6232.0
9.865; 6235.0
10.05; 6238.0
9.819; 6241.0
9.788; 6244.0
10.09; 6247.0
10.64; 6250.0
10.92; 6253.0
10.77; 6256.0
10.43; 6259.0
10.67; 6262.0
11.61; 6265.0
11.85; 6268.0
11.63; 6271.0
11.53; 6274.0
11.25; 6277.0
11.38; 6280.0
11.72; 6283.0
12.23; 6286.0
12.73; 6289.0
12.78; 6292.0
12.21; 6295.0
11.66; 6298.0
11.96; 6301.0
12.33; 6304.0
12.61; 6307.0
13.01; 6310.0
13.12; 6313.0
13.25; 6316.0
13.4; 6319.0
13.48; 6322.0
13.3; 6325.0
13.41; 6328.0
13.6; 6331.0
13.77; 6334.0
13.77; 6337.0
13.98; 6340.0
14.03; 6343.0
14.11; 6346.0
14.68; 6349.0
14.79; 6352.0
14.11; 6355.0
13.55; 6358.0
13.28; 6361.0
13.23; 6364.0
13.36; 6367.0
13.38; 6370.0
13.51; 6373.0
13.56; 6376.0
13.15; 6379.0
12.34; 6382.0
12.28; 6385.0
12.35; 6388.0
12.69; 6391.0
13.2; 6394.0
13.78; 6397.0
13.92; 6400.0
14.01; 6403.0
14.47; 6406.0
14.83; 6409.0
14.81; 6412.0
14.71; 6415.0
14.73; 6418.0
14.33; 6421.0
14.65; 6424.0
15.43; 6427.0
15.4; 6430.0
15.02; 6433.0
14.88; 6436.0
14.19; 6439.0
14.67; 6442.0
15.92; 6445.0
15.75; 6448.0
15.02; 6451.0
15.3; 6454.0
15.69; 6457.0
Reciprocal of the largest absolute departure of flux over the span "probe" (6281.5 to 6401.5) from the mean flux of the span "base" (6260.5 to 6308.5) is 0.34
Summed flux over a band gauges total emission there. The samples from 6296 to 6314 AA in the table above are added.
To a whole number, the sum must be 75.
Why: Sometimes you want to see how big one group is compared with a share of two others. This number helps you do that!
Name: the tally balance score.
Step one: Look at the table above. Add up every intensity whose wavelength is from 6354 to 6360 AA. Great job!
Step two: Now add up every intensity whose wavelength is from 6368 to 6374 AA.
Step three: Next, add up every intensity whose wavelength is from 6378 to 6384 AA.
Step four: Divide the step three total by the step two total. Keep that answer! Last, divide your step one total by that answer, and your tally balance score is 29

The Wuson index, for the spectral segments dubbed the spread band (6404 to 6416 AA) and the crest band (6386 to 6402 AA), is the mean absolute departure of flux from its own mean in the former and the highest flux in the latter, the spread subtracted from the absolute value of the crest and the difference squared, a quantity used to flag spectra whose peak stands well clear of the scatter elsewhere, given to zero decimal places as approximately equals 191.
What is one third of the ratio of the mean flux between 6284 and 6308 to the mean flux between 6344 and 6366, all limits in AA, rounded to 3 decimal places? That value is 0.294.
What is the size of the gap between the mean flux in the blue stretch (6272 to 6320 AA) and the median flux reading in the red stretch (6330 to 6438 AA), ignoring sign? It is 1.6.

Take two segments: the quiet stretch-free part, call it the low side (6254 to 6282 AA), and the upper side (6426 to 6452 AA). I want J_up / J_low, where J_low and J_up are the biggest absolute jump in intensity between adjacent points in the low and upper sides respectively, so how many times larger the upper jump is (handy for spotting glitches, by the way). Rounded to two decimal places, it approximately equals 1.33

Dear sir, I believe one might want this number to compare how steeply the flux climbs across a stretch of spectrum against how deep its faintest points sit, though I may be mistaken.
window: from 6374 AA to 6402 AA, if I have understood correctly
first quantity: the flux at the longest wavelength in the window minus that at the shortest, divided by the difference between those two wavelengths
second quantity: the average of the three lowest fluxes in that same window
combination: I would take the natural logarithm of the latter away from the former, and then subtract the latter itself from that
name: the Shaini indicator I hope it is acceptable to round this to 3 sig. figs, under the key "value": -14.8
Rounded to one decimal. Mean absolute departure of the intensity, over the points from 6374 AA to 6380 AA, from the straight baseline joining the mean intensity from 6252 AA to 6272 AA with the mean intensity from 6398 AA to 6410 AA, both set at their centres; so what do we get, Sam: 0.3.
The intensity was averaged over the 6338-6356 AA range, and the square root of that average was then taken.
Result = 3.78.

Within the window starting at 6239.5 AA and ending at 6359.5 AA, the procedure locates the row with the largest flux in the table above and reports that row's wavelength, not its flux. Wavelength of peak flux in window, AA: 6352.0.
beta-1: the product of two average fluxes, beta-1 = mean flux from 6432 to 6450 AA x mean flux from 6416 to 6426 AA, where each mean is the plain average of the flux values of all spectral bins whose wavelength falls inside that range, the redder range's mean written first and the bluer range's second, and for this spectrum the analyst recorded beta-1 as 220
